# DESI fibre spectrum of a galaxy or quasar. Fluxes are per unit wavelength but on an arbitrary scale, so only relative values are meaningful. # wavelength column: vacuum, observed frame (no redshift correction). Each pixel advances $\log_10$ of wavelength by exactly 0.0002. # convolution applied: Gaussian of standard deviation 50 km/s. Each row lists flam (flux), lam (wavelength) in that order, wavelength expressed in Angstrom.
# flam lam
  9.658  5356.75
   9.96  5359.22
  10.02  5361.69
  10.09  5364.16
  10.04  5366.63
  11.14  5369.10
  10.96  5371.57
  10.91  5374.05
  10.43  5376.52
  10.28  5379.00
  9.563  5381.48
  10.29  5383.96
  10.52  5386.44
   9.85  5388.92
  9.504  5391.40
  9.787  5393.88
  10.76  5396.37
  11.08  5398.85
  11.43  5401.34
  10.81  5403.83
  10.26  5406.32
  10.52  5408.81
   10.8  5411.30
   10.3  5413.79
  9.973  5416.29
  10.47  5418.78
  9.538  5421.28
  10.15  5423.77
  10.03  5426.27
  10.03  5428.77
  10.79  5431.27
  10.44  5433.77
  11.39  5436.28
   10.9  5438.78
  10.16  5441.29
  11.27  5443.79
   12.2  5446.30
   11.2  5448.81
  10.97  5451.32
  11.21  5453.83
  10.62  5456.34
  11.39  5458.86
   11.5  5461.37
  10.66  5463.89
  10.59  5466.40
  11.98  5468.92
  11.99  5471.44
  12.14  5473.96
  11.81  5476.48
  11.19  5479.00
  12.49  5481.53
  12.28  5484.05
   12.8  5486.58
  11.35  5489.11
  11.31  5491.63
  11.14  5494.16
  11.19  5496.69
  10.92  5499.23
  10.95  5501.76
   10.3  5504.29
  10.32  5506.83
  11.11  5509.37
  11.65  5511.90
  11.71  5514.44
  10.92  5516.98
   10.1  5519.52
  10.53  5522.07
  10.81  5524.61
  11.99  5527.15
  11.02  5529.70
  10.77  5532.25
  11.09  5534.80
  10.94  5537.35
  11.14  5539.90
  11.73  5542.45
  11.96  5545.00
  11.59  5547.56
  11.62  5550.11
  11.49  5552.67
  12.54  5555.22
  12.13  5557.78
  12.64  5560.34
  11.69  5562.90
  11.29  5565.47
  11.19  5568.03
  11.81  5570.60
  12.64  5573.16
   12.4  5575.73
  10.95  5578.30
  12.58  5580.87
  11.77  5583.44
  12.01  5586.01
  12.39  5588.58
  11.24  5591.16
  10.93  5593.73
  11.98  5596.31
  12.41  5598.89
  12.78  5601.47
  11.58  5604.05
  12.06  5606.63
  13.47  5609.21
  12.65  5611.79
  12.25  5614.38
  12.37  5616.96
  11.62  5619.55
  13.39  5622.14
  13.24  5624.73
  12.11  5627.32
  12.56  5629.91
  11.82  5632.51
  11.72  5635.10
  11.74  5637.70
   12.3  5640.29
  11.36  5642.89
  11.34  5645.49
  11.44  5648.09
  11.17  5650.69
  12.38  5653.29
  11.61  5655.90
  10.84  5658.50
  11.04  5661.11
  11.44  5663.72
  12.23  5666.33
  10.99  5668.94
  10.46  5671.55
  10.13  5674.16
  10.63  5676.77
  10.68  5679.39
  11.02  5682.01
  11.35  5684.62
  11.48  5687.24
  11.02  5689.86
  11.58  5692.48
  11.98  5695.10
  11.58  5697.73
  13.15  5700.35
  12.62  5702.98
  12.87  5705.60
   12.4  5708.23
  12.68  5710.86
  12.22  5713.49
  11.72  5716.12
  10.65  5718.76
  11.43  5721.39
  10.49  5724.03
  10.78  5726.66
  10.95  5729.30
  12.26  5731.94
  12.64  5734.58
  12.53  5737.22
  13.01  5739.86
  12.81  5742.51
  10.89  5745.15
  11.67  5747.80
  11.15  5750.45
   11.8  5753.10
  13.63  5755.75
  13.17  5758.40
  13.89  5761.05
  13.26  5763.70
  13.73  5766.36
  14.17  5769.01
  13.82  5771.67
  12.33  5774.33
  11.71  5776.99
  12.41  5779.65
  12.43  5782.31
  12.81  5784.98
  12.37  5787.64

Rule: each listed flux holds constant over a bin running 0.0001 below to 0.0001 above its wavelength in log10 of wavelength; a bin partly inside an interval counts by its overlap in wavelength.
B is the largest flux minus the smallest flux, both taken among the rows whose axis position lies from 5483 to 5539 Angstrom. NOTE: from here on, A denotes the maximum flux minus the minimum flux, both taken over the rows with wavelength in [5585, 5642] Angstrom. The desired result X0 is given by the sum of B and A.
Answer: 5.2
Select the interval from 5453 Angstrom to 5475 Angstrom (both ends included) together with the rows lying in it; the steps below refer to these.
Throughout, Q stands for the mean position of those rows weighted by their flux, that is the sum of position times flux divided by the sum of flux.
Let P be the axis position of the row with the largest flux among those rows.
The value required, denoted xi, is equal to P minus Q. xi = 9.9 Angstrom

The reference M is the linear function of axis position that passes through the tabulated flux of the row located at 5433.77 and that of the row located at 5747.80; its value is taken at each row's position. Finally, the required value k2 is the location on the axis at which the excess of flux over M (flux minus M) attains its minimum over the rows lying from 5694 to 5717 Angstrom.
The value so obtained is 5697.73 Angstrom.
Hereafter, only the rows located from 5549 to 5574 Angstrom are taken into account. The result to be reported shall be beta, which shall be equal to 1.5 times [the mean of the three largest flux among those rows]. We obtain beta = 18.9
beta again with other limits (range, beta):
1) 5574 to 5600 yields 18.7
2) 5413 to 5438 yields 16.3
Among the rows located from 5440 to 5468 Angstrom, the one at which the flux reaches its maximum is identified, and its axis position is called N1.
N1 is 5446.30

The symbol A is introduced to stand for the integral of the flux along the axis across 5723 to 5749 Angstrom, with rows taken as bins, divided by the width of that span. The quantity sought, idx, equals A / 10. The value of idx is 1.18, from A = 11.8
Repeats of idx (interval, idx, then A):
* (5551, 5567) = 1.19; 11.9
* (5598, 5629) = 1.25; 12.5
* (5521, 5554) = 1.13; 11.3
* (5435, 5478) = 1.13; 11.3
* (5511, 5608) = 1.16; 11.6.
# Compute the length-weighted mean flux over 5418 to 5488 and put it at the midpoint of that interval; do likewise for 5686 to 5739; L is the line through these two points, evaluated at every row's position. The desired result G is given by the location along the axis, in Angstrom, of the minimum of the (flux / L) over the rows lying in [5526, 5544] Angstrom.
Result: 5532.25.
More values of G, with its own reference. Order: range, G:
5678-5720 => 5718.76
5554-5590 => 5578.30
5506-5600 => 5519.52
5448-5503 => 5466.40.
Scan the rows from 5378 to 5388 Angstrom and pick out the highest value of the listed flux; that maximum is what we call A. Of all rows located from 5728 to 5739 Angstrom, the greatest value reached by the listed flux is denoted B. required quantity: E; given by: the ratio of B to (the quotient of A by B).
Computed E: 15.2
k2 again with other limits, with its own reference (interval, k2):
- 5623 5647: 5645.49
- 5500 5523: 5519.52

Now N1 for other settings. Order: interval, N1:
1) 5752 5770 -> 5769.01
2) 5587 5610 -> 5609.21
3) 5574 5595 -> 5580.87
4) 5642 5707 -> 5700.35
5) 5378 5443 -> 5401.34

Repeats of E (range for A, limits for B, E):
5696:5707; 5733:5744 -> 12.9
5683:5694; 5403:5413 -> 10.1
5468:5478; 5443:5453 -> 12.3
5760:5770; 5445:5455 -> 10.5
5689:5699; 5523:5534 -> 12.0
